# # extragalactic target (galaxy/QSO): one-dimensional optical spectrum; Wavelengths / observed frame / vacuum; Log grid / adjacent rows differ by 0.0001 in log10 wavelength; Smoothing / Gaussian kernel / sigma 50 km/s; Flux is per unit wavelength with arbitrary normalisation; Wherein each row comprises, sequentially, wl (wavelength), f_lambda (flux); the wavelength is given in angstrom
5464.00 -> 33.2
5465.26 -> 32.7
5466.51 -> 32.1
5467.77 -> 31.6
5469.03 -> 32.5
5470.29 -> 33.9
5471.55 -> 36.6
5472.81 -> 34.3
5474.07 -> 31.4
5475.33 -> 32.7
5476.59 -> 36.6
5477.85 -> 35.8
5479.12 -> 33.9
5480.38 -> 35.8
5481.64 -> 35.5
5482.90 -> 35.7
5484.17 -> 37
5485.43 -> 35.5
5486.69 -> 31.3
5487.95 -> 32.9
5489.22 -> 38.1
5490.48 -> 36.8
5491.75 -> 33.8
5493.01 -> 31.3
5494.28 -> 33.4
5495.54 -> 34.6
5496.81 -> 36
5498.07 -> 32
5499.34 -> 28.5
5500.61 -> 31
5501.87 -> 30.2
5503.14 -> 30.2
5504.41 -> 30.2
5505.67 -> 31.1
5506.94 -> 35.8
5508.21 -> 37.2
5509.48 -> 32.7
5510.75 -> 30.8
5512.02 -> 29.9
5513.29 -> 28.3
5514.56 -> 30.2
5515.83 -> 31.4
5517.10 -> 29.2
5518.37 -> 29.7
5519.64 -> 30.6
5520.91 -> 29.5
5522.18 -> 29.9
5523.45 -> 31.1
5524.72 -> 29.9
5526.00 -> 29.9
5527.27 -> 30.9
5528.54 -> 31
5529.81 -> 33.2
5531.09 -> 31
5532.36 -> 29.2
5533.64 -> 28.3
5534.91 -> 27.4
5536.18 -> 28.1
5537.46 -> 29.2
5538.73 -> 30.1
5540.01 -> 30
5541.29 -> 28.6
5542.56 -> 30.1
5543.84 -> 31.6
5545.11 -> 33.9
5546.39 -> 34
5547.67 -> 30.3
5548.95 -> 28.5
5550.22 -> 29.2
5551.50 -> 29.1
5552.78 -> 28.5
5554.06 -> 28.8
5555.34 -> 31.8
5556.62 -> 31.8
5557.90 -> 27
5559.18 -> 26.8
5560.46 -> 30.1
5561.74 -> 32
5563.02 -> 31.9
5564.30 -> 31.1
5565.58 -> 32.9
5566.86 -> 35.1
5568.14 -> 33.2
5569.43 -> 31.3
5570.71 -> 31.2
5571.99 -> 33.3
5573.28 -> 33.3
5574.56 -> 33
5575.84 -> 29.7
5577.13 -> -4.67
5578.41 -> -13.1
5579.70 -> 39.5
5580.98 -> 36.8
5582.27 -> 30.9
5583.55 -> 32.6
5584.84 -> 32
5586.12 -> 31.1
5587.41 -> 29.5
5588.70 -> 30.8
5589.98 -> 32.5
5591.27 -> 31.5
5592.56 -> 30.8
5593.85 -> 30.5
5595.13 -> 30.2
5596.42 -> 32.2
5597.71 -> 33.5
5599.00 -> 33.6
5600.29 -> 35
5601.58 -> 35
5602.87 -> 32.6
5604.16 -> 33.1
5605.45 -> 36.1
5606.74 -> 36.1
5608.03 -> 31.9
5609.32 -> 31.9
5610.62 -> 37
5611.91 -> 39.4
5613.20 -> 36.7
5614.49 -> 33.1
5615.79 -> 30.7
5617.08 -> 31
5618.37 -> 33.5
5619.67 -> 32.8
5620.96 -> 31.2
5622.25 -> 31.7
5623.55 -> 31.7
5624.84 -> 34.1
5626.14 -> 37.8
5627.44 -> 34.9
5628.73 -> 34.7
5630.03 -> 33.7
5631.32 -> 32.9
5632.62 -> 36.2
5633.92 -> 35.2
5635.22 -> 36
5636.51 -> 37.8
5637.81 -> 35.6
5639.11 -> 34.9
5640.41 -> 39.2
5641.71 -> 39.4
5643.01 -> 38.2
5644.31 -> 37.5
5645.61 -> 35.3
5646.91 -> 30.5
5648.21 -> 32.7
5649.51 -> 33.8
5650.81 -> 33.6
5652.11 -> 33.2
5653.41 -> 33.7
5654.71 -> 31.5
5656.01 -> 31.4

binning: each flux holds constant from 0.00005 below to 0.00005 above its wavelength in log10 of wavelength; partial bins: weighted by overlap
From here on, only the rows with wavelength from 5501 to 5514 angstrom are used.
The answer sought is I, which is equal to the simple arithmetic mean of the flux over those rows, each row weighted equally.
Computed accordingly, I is 32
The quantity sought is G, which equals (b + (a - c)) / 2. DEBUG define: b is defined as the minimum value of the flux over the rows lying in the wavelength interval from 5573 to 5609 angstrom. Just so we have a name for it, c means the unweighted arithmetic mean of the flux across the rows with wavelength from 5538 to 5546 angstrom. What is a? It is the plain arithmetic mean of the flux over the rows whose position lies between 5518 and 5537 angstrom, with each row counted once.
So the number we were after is -7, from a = 30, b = -13.1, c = 30.7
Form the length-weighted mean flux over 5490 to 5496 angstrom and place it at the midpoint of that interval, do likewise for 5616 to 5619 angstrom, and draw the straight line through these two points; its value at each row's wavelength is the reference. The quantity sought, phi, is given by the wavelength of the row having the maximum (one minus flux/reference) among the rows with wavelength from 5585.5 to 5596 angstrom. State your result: 5587.41 angstrom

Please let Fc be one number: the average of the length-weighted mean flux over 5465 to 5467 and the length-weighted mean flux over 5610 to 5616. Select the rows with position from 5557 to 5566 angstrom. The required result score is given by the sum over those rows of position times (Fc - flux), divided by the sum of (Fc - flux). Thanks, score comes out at 5560.4 angstrom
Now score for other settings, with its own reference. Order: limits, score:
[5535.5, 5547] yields 5539.6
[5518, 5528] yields 5522.7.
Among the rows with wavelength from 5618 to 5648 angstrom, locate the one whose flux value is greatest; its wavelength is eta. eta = 5641.71 angstrom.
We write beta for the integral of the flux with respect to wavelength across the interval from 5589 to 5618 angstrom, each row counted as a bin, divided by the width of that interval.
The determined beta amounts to 33.4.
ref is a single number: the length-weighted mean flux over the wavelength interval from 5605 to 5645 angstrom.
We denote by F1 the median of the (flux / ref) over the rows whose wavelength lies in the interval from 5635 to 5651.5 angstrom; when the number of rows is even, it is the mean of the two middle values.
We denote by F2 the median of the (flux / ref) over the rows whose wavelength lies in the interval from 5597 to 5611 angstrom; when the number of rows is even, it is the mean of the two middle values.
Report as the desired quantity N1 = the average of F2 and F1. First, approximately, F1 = 1.02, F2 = 0.96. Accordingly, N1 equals 0.99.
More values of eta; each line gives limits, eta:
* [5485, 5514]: 5489.22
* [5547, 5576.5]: 5566.86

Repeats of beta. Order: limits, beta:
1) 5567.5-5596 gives 28.5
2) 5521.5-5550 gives 30.3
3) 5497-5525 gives 31.0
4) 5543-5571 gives 30.9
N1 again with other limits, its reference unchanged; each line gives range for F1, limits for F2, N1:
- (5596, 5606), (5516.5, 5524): 0.91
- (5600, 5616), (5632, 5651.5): 1.01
